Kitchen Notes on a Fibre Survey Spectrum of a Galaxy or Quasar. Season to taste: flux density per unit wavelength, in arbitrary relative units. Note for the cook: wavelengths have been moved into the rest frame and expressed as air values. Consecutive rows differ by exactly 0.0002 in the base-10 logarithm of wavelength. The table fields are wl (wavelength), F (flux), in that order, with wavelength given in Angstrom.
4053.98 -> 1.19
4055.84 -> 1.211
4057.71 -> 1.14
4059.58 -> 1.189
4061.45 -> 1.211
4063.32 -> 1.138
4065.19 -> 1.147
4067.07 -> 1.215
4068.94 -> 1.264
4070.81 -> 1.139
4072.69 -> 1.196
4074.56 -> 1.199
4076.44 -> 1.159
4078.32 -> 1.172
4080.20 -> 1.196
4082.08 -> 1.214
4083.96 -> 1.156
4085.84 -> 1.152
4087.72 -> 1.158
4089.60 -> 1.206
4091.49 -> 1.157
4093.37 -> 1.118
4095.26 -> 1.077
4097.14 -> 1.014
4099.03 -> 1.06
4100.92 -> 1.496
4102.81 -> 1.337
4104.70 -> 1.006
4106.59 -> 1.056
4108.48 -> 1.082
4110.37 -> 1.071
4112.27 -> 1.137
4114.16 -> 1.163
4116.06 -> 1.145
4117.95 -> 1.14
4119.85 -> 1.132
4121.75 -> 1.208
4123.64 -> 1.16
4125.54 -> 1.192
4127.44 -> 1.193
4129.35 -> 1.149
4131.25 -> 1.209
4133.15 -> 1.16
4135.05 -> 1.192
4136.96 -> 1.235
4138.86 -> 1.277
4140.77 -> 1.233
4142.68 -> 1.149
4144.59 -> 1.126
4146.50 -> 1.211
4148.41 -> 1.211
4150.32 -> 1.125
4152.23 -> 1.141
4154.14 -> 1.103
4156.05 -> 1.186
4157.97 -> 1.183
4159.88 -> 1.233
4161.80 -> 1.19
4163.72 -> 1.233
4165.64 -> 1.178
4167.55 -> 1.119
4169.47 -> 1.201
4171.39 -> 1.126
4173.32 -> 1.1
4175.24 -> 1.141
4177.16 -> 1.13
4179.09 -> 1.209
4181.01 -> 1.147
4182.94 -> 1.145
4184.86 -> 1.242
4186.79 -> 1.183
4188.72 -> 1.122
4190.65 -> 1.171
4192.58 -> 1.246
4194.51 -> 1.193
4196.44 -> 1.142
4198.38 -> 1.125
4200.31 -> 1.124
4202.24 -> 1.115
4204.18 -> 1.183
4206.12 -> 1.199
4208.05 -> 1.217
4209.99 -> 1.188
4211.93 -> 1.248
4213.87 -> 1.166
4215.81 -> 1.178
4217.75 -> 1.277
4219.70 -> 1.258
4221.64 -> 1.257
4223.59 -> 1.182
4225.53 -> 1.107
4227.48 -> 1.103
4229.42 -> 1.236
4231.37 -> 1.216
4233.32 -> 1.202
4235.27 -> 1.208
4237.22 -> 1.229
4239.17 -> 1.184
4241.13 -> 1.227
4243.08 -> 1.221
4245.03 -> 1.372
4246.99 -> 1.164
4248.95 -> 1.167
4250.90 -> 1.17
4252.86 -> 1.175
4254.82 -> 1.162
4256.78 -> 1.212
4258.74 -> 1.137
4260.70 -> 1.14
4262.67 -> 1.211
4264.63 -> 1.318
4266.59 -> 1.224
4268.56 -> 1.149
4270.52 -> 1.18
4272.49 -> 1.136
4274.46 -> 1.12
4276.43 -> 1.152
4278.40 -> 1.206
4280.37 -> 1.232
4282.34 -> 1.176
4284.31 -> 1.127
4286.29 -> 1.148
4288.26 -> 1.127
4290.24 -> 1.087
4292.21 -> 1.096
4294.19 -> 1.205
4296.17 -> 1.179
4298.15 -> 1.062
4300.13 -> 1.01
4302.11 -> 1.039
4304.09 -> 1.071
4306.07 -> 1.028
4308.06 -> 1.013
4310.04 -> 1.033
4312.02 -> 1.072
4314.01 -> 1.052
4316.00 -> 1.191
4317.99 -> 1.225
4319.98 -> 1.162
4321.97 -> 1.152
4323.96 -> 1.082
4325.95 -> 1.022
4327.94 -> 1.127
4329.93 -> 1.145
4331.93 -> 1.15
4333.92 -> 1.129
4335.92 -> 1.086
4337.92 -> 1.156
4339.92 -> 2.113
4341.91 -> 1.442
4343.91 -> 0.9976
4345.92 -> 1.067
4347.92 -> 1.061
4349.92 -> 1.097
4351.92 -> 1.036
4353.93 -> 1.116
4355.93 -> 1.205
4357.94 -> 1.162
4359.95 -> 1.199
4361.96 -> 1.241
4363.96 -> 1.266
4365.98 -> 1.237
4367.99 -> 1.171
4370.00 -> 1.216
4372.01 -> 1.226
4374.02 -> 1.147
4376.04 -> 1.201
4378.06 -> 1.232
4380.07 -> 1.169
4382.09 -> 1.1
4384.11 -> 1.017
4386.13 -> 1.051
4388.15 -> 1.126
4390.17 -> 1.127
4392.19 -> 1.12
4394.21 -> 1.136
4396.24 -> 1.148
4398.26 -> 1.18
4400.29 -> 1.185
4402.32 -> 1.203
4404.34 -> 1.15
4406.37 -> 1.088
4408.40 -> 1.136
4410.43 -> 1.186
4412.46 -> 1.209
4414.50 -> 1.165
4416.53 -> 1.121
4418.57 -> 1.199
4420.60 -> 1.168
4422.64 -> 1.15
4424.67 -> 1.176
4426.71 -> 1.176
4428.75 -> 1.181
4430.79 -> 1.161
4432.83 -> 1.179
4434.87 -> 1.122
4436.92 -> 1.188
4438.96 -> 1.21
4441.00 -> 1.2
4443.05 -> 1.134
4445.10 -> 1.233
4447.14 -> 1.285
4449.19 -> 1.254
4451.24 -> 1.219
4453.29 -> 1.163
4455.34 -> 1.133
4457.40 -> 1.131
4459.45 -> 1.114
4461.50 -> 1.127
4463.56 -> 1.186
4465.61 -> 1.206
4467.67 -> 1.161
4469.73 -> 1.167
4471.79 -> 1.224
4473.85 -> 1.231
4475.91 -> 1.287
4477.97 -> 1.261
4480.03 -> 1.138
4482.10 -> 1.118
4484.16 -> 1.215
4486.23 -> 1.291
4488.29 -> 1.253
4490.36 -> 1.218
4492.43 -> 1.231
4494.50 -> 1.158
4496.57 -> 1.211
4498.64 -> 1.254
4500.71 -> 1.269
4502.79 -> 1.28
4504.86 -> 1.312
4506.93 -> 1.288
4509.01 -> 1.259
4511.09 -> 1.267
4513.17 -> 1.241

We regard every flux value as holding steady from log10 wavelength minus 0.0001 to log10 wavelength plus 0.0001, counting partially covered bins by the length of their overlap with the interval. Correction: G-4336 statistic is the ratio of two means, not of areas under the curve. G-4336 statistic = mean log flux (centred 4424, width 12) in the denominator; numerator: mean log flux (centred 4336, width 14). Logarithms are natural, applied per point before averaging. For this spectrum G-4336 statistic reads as 1.5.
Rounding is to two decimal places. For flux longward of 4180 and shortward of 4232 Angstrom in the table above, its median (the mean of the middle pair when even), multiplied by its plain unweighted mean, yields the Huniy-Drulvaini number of 1.40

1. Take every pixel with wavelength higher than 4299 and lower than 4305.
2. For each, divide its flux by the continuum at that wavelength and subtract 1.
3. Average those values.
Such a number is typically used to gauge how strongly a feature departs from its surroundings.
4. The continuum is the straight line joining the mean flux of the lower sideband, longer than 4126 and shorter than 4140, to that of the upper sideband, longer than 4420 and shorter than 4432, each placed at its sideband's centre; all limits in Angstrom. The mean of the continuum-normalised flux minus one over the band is -0.12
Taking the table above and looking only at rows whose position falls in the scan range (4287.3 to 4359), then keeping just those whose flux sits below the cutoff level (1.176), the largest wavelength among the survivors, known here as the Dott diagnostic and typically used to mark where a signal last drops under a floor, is 4357.94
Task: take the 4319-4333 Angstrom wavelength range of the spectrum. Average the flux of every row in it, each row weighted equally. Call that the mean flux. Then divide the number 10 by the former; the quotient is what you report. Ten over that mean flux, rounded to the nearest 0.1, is 8.9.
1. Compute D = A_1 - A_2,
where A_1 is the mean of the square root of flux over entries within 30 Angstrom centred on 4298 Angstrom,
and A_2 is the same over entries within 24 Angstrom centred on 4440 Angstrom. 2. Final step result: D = -0.05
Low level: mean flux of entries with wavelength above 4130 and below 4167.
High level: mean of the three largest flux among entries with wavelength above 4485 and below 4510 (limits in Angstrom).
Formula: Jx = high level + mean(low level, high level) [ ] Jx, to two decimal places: 2.54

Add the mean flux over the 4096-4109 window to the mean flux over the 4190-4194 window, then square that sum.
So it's 5.6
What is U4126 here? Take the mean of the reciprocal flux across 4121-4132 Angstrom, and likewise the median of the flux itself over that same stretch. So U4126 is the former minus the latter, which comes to -0.35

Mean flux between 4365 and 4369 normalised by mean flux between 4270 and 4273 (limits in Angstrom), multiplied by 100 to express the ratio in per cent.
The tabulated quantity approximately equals 104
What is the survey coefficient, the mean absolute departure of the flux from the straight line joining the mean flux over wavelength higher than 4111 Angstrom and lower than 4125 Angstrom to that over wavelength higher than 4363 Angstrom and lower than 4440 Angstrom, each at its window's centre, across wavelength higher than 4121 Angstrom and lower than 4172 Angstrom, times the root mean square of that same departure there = 0.0021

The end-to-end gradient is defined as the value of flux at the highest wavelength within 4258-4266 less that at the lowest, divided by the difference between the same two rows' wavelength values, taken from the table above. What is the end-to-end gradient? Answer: 0.0307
